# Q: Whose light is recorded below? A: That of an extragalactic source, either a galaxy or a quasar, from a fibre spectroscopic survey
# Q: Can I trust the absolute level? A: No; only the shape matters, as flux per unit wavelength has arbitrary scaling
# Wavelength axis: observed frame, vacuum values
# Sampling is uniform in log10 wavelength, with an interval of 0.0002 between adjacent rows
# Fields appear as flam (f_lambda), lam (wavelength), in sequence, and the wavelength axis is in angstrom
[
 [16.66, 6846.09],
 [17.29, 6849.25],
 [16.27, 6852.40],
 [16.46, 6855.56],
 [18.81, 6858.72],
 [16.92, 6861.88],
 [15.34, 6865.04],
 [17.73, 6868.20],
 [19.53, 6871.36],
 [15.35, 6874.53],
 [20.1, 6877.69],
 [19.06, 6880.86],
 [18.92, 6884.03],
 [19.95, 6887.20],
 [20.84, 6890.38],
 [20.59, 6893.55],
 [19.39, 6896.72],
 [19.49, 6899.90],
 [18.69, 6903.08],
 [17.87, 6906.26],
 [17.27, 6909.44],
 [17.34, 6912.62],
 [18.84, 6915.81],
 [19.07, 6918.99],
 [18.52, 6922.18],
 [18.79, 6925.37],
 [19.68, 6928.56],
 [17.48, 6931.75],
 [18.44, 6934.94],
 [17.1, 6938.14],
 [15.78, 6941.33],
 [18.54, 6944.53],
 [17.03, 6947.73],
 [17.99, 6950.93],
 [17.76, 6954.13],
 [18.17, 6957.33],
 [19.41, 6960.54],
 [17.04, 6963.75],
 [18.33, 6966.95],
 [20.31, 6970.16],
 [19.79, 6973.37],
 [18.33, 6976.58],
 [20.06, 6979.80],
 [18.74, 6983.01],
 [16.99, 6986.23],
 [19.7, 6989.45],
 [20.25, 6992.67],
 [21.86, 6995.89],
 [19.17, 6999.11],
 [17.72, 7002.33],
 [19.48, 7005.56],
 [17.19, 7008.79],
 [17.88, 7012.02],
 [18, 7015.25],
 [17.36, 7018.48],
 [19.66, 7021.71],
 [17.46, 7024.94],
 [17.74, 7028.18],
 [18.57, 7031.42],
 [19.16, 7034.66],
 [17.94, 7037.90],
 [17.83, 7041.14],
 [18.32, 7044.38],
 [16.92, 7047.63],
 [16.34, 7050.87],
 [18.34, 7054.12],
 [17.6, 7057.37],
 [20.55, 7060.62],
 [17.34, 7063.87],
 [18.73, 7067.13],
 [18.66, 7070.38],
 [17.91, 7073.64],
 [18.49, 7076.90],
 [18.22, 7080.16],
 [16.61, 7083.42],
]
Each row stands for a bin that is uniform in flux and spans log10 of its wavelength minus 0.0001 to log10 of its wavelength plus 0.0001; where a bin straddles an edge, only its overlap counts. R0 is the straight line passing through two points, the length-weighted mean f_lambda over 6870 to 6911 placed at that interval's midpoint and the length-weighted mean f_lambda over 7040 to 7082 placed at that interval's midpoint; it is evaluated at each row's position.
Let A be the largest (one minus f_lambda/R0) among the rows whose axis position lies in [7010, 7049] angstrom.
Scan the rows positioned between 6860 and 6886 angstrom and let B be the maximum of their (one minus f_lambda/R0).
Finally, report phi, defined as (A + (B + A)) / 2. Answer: 0.17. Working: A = 0.068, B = 0.198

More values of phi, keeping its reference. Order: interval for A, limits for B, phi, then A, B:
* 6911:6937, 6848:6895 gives 0.18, 0.082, 0.198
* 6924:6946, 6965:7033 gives 0.20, 0.158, 0.081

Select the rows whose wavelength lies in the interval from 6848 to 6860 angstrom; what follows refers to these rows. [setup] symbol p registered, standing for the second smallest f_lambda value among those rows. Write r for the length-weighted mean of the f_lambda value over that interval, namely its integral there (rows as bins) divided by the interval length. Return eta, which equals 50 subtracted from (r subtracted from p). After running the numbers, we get -50.7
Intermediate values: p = 16.46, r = 17.2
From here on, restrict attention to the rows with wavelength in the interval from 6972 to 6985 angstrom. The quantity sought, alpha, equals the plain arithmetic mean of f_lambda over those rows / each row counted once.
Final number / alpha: 19.2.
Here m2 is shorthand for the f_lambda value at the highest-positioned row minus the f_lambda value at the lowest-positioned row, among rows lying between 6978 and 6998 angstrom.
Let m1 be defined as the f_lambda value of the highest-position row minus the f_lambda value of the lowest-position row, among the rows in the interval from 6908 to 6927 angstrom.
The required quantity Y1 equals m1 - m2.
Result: 0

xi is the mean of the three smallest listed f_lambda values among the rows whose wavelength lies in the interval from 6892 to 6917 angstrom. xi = 17.5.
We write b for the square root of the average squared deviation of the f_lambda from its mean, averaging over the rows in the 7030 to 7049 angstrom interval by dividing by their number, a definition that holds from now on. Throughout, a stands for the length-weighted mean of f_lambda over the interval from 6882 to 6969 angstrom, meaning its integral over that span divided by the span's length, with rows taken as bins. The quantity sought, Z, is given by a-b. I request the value 17.8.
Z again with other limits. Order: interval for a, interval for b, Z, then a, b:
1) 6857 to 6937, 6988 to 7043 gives 17.3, 18.5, 1.22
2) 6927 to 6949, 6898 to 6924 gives 17.0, 17.7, 0.76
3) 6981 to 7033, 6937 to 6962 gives 17.6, 18.6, 1.03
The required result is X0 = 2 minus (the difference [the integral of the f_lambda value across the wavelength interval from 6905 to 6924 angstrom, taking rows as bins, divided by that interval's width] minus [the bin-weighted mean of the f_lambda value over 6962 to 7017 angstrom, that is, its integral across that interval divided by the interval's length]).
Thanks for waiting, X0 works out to 2.71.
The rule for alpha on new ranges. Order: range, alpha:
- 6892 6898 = 20.0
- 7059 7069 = 18.9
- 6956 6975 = 18.8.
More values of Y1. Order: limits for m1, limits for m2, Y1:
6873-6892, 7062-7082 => 5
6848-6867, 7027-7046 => -3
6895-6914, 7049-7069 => -4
